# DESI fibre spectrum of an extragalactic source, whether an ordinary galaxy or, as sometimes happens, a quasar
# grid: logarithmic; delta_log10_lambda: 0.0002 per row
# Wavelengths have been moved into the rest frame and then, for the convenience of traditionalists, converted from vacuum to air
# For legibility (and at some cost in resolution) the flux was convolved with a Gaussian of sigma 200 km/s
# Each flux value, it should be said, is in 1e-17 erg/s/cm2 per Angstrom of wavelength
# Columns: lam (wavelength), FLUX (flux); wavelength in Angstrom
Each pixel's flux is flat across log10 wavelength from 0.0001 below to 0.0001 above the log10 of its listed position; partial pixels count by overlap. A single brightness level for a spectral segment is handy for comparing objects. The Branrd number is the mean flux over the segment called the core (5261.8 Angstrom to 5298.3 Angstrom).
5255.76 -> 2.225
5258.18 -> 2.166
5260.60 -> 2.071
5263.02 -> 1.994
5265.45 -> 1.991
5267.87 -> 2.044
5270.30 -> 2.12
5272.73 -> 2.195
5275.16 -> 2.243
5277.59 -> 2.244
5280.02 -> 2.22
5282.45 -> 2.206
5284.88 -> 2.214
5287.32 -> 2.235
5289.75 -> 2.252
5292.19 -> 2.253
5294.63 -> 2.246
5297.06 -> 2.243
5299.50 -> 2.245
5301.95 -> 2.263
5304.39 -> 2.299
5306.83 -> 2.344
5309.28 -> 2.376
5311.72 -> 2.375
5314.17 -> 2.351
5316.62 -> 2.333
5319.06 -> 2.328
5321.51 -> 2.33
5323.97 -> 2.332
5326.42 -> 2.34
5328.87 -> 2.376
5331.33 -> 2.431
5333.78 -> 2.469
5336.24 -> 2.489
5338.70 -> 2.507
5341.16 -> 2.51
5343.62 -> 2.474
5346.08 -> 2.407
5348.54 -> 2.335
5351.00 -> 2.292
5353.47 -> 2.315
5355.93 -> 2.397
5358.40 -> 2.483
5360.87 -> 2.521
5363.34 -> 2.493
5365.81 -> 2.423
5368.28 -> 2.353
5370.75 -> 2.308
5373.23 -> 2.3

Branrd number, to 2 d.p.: 2.18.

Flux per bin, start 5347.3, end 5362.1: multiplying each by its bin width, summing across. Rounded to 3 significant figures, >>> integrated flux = 35.4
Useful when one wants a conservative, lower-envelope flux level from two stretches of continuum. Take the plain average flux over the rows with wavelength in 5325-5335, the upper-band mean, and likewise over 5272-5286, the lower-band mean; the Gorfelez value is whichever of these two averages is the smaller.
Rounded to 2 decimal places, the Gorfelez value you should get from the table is 2.22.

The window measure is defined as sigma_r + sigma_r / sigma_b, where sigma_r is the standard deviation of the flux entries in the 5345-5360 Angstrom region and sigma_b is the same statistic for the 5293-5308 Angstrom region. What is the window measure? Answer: 1.8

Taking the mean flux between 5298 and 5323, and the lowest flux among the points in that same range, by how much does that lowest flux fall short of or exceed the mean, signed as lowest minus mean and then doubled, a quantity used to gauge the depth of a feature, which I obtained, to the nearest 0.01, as -0.16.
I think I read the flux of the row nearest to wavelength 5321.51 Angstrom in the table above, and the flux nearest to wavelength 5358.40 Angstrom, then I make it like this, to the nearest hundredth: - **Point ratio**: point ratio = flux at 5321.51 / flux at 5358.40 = 0.94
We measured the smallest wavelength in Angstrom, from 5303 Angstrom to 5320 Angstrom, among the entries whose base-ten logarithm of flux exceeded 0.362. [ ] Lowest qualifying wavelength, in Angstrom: 5306.83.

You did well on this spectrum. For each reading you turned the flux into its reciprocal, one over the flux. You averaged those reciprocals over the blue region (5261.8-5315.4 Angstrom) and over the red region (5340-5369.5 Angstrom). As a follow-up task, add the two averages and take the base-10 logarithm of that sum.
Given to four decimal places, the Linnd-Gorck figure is -0.0632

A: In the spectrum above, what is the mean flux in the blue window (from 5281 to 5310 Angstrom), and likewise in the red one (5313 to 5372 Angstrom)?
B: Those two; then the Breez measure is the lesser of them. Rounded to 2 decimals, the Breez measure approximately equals 2.26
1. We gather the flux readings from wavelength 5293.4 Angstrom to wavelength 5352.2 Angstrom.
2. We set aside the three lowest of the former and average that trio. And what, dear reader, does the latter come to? 2.24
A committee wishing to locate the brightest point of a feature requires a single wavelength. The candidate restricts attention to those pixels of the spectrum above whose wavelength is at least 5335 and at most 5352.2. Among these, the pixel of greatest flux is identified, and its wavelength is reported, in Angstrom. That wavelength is 5341.16 Angstrom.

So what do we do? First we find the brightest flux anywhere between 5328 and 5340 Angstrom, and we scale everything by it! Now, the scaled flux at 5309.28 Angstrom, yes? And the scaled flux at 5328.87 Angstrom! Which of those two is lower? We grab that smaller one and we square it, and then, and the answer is 0.90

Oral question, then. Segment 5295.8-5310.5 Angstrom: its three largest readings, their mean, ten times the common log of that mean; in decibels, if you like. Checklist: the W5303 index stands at 3.7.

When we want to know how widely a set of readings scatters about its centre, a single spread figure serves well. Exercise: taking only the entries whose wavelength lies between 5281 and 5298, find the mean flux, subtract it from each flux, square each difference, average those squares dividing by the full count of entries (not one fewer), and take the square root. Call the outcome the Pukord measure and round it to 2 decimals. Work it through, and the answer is 0.02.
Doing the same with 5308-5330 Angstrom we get 0.02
